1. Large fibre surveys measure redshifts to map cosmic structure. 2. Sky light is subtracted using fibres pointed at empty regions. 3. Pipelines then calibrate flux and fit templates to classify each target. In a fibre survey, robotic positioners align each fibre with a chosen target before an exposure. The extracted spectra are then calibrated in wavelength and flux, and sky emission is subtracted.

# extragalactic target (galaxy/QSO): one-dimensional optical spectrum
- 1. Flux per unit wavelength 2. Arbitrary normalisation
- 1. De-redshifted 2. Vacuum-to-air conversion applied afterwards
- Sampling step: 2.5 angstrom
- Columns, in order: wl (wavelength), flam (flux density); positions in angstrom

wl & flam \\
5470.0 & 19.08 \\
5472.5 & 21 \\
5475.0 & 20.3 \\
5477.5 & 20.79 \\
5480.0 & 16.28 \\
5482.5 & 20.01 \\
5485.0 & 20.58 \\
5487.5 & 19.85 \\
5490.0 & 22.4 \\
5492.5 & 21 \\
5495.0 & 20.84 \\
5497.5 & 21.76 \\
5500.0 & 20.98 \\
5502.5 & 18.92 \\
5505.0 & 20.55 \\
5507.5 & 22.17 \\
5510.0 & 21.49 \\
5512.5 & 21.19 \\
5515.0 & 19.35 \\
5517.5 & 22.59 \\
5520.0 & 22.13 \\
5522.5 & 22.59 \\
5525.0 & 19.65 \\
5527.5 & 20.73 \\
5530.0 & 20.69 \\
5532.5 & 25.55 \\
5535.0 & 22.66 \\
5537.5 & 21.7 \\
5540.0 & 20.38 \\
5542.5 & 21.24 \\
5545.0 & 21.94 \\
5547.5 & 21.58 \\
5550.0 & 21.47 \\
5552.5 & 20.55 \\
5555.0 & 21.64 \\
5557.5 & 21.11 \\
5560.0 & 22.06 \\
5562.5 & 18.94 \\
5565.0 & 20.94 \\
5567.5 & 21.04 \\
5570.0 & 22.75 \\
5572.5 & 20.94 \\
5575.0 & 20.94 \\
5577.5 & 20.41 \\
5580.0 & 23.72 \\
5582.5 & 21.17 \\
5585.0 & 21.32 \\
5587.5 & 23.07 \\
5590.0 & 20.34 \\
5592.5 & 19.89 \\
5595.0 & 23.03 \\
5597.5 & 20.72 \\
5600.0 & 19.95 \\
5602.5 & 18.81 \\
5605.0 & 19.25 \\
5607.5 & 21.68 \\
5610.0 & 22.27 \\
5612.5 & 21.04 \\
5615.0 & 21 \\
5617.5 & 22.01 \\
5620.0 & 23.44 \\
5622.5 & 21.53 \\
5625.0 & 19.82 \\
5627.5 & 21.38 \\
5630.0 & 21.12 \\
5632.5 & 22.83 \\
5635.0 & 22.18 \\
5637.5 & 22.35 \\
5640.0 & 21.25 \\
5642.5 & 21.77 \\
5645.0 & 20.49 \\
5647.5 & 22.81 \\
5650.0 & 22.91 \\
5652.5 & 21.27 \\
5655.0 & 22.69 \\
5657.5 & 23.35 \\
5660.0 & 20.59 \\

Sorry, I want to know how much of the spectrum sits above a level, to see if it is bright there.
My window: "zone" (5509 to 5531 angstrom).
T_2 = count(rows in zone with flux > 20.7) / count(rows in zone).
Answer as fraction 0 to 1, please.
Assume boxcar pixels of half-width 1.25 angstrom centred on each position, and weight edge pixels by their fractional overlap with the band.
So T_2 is 0.67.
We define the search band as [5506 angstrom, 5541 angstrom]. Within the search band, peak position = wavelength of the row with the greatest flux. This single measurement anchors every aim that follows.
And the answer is 5532.5 angstrom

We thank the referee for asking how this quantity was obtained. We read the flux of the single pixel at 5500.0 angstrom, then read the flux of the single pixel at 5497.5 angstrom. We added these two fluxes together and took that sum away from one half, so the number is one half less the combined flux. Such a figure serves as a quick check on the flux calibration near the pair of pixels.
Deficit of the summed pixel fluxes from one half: -42.2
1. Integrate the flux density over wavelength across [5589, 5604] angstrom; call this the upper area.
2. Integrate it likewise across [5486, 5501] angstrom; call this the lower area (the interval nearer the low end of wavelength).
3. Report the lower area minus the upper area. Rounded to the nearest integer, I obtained 10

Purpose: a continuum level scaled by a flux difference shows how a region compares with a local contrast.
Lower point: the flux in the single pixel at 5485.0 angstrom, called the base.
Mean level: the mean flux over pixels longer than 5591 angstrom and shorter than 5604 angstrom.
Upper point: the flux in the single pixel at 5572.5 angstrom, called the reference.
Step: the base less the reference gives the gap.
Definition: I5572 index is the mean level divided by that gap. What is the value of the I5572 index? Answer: -57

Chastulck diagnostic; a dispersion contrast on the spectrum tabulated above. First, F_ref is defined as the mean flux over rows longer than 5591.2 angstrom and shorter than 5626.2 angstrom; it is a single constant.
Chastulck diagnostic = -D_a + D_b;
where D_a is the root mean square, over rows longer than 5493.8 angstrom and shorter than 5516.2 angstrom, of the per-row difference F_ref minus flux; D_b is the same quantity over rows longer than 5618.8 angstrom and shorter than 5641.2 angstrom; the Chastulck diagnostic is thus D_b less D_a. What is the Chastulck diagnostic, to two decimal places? 0.21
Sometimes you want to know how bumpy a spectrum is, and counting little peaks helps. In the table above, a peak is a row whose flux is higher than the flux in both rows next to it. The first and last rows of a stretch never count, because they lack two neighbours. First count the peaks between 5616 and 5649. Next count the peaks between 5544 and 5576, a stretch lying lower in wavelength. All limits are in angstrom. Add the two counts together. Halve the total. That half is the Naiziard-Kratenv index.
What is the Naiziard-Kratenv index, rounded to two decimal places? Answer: 4.00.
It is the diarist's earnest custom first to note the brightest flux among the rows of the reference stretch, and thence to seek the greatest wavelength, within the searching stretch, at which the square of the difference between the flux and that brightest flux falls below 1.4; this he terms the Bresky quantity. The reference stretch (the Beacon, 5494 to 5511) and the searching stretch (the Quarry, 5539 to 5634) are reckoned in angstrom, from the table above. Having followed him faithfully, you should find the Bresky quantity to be 5632.5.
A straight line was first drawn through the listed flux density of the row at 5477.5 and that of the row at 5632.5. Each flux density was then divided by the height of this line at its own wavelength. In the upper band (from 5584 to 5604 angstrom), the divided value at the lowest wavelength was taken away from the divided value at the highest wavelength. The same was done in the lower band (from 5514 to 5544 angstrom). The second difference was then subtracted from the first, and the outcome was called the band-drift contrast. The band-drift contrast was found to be -0.19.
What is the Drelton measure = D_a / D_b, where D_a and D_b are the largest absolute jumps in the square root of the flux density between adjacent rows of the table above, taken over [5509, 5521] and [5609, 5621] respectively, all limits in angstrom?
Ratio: 2.4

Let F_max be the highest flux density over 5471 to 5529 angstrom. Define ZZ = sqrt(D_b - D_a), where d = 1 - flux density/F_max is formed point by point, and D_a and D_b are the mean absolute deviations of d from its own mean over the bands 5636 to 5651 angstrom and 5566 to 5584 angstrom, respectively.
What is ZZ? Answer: 0.092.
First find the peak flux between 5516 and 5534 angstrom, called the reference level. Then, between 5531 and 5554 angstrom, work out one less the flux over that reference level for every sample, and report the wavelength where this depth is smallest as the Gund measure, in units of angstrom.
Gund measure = 5532.5 angstrom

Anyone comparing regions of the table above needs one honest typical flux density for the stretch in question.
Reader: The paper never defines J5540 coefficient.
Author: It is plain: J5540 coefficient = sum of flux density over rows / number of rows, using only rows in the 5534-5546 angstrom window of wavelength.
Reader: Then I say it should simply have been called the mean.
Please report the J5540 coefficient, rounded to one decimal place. 21.6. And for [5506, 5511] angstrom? 21.8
